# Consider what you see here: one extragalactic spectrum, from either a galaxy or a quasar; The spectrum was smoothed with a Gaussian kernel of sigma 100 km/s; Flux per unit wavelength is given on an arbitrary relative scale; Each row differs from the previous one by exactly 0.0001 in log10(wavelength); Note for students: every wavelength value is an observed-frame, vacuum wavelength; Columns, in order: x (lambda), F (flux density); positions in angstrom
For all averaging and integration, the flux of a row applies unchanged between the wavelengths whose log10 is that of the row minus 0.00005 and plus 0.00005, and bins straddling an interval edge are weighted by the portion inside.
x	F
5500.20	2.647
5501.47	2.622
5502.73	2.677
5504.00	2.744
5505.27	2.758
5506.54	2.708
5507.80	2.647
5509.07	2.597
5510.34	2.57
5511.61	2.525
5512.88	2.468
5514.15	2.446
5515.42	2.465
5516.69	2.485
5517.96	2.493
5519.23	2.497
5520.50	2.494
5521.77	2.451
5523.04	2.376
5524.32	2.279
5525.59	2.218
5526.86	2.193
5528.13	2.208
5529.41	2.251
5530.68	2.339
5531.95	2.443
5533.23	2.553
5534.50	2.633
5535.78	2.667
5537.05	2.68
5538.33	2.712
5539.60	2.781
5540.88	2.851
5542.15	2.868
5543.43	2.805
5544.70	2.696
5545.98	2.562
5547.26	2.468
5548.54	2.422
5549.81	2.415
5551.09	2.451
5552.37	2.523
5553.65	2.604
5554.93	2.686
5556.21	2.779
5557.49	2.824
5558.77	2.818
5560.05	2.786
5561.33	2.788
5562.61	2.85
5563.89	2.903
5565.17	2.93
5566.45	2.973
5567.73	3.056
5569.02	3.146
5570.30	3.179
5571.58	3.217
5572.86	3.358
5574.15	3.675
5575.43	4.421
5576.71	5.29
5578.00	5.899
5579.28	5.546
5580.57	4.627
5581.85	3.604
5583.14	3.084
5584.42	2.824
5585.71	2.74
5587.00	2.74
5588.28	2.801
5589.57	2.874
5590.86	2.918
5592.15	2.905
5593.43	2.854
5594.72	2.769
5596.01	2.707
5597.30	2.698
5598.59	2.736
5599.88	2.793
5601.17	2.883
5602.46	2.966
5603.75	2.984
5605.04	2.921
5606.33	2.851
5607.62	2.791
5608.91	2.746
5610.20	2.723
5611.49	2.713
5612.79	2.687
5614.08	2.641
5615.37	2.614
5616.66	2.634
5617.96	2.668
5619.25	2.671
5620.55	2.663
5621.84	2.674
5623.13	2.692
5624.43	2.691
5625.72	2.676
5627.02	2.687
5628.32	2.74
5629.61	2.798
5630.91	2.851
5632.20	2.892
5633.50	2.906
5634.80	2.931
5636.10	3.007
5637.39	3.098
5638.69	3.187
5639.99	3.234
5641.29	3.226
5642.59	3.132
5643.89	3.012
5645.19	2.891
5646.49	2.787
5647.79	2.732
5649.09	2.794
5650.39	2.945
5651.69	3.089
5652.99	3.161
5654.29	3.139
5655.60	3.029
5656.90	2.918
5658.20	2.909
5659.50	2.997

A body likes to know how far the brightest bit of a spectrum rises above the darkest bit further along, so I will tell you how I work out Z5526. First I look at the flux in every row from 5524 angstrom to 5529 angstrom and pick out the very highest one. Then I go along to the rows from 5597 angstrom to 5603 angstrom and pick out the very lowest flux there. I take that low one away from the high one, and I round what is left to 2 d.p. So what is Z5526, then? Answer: -0.42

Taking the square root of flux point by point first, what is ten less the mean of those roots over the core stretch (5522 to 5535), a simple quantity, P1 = 8.47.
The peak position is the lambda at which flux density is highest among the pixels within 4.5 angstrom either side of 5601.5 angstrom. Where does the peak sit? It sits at 5603.75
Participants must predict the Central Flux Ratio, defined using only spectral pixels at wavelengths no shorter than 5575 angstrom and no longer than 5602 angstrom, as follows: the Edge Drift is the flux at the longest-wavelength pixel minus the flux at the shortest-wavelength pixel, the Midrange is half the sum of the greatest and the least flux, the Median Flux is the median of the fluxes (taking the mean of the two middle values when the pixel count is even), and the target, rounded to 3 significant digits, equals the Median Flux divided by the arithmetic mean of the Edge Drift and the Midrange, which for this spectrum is 2.08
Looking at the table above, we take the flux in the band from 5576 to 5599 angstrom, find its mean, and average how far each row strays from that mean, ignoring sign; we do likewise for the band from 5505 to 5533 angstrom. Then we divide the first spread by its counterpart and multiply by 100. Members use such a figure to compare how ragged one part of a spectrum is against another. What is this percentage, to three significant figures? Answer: 737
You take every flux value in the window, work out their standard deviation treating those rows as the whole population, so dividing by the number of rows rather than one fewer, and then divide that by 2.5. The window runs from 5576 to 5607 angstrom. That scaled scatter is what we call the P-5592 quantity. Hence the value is 0.38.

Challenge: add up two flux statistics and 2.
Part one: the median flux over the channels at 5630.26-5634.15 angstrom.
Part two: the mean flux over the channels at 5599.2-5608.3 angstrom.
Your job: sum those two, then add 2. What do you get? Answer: 7.78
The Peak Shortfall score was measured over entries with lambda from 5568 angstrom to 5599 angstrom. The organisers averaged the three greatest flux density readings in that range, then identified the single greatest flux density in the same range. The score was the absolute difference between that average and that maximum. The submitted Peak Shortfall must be 0.321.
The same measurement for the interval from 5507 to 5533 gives 0.042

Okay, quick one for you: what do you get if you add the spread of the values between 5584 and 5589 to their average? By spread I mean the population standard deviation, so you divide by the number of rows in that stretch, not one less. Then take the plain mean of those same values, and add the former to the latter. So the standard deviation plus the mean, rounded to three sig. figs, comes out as 2.81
